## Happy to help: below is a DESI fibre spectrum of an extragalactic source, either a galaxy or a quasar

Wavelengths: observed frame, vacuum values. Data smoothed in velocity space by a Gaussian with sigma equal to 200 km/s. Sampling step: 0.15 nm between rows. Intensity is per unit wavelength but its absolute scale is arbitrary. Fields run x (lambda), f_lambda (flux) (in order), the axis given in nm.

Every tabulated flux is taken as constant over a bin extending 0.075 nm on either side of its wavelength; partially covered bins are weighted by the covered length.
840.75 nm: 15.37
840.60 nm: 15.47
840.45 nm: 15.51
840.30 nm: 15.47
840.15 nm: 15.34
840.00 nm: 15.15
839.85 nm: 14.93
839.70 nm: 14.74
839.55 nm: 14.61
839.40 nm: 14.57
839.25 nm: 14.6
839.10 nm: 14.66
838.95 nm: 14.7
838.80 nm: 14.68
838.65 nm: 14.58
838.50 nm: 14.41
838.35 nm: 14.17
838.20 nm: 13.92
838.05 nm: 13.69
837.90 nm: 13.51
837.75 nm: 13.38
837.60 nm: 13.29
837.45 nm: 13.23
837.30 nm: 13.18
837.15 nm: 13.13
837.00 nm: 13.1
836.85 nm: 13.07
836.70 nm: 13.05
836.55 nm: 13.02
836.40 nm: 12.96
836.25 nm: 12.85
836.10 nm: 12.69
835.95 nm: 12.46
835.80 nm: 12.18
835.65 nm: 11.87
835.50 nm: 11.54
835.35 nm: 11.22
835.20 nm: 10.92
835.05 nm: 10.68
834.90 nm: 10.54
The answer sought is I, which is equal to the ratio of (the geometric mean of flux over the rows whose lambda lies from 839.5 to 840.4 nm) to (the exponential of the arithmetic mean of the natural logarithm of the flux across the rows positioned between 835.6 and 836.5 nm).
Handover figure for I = 1.20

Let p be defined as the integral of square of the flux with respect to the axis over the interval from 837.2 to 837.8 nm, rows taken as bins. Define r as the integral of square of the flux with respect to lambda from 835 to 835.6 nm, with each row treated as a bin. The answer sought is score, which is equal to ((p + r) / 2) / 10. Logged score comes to 9.0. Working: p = 105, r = 75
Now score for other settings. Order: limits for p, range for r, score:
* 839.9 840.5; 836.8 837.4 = 12.2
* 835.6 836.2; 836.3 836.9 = 9.7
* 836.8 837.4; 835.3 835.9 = 9.3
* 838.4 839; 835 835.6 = 10.1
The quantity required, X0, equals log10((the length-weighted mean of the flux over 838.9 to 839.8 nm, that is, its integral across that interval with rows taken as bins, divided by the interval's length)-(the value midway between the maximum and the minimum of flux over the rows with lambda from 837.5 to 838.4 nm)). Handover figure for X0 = -0.03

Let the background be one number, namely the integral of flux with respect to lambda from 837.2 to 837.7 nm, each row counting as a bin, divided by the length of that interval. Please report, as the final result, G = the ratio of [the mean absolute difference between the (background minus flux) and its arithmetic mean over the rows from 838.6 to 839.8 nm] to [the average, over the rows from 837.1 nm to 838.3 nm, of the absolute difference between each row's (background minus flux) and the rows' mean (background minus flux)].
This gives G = 0.2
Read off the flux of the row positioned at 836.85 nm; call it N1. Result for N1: 13.07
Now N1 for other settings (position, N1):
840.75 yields 15.37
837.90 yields 13.51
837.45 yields 13.23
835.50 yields 11.54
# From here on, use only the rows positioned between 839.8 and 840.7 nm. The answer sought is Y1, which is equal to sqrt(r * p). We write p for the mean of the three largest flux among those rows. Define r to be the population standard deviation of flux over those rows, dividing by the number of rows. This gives 1.8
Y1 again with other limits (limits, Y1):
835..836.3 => 3.1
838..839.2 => 2.3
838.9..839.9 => 1.3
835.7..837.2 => 2.0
